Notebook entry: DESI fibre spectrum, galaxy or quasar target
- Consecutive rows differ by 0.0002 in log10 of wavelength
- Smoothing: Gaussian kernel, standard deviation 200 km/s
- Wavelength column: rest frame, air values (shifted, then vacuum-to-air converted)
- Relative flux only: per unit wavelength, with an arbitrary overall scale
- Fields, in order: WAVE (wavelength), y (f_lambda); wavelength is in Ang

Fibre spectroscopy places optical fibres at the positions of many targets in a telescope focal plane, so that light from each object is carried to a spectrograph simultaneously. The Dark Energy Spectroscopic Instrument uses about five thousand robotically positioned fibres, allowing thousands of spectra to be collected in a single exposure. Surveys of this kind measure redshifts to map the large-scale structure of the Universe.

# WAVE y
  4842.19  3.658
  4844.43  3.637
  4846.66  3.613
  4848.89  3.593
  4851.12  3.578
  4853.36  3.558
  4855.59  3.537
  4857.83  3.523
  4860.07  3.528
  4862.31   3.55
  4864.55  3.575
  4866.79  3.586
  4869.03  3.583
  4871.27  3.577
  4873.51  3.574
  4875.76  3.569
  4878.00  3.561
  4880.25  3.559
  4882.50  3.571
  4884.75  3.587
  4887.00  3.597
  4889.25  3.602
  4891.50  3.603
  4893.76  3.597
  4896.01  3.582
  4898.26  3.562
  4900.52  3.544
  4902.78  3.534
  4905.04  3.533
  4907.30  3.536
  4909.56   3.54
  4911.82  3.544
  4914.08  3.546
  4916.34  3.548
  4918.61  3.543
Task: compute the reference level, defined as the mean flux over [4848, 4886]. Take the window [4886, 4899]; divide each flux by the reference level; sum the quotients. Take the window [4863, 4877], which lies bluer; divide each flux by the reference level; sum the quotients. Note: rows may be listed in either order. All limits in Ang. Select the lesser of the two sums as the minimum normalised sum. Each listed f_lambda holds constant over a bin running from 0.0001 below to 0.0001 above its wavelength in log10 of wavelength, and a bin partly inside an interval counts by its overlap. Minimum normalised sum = 6.02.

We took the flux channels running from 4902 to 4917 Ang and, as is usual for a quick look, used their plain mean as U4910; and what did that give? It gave 3.54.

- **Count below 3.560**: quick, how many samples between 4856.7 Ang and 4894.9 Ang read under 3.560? 4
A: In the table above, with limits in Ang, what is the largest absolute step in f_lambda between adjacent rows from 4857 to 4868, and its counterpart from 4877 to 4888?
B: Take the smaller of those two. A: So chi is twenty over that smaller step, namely 1250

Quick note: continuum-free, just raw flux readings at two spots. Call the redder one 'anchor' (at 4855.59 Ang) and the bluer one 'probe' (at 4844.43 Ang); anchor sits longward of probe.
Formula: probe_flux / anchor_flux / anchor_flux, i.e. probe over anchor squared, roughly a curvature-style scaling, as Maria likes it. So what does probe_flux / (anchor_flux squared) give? 0.291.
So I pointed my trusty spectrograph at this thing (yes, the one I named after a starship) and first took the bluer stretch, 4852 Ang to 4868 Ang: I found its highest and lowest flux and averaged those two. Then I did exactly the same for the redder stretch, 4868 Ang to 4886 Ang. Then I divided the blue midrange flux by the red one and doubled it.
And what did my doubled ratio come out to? 1.99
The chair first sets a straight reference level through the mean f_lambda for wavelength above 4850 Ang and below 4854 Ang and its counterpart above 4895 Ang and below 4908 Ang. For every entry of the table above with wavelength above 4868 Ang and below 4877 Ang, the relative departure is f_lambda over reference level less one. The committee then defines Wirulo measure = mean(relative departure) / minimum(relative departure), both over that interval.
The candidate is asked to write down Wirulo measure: 1.5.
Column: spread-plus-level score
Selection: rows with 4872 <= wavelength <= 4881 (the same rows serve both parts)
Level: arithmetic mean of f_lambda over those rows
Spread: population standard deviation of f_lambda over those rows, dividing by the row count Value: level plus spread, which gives 3.57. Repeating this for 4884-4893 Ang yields 3.60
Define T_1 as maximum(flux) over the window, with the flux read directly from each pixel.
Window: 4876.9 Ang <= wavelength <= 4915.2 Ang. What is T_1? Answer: 3.603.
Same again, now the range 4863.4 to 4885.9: 3.587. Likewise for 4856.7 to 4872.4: 3.586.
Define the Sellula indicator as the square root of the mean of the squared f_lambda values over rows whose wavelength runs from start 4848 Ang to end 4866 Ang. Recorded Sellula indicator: 3.56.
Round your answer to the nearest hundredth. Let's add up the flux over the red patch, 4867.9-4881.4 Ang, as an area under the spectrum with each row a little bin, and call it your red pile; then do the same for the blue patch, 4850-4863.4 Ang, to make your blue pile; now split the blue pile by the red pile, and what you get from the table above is 0.99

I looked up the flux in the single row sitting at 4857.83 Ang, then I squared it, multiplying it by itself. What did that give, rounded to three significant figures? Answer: 12.4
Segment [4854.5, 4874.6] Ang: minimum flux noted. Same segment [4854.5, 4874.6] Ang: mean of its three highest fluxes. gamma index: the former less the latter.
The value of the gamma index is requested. -0.059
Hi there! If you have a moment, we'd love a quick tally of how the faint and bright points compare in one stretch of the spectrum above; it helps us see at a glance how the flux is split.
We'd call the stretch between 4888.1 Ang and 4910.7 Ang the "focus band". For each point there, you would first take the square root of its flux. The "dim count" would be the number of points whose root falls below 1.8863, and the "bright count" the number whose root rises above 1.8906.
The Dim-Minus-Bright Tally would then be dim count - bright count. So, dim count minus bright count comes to 1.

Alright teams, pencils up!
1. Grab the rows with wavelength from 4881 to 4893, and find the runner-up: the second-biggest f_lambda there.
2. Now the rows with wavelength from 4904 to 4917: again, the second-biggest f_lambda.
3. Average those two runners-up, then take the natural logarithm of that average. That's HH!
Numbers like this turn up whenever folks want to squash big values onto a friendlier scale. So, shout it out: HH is 1.274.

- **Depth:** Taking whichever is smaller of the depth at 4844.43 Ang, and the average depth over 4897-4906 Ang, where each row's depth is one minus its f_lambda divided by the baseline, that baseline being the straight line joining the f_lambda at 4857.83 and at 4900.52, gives -0.034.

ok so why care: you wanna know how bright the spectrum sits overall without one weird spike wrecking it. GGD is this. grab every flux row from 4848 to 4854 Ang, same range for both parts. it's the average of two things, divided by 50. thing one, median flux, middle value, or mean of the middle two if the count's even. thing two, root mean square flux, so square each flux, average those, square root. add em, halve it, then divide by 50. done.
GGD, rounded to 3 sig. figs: 0.0715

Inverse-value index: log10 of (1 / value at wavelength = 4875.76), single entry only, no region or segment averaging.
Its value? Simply -0.553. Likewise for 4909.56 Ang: -0.549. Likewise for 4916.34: -0.550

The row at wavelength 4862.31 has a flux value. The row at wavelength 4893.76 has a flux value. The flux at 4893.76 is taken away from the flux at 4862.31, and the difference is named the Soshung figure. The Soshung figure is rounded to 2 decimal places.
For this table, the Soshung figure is -0.05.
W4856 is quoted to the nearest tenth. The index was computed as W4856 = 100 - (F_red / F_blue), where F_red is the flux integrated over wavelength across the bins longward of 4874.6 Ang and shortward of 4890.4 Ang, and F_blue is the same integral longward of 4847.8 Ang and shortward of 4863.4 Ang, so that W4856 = 99.0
